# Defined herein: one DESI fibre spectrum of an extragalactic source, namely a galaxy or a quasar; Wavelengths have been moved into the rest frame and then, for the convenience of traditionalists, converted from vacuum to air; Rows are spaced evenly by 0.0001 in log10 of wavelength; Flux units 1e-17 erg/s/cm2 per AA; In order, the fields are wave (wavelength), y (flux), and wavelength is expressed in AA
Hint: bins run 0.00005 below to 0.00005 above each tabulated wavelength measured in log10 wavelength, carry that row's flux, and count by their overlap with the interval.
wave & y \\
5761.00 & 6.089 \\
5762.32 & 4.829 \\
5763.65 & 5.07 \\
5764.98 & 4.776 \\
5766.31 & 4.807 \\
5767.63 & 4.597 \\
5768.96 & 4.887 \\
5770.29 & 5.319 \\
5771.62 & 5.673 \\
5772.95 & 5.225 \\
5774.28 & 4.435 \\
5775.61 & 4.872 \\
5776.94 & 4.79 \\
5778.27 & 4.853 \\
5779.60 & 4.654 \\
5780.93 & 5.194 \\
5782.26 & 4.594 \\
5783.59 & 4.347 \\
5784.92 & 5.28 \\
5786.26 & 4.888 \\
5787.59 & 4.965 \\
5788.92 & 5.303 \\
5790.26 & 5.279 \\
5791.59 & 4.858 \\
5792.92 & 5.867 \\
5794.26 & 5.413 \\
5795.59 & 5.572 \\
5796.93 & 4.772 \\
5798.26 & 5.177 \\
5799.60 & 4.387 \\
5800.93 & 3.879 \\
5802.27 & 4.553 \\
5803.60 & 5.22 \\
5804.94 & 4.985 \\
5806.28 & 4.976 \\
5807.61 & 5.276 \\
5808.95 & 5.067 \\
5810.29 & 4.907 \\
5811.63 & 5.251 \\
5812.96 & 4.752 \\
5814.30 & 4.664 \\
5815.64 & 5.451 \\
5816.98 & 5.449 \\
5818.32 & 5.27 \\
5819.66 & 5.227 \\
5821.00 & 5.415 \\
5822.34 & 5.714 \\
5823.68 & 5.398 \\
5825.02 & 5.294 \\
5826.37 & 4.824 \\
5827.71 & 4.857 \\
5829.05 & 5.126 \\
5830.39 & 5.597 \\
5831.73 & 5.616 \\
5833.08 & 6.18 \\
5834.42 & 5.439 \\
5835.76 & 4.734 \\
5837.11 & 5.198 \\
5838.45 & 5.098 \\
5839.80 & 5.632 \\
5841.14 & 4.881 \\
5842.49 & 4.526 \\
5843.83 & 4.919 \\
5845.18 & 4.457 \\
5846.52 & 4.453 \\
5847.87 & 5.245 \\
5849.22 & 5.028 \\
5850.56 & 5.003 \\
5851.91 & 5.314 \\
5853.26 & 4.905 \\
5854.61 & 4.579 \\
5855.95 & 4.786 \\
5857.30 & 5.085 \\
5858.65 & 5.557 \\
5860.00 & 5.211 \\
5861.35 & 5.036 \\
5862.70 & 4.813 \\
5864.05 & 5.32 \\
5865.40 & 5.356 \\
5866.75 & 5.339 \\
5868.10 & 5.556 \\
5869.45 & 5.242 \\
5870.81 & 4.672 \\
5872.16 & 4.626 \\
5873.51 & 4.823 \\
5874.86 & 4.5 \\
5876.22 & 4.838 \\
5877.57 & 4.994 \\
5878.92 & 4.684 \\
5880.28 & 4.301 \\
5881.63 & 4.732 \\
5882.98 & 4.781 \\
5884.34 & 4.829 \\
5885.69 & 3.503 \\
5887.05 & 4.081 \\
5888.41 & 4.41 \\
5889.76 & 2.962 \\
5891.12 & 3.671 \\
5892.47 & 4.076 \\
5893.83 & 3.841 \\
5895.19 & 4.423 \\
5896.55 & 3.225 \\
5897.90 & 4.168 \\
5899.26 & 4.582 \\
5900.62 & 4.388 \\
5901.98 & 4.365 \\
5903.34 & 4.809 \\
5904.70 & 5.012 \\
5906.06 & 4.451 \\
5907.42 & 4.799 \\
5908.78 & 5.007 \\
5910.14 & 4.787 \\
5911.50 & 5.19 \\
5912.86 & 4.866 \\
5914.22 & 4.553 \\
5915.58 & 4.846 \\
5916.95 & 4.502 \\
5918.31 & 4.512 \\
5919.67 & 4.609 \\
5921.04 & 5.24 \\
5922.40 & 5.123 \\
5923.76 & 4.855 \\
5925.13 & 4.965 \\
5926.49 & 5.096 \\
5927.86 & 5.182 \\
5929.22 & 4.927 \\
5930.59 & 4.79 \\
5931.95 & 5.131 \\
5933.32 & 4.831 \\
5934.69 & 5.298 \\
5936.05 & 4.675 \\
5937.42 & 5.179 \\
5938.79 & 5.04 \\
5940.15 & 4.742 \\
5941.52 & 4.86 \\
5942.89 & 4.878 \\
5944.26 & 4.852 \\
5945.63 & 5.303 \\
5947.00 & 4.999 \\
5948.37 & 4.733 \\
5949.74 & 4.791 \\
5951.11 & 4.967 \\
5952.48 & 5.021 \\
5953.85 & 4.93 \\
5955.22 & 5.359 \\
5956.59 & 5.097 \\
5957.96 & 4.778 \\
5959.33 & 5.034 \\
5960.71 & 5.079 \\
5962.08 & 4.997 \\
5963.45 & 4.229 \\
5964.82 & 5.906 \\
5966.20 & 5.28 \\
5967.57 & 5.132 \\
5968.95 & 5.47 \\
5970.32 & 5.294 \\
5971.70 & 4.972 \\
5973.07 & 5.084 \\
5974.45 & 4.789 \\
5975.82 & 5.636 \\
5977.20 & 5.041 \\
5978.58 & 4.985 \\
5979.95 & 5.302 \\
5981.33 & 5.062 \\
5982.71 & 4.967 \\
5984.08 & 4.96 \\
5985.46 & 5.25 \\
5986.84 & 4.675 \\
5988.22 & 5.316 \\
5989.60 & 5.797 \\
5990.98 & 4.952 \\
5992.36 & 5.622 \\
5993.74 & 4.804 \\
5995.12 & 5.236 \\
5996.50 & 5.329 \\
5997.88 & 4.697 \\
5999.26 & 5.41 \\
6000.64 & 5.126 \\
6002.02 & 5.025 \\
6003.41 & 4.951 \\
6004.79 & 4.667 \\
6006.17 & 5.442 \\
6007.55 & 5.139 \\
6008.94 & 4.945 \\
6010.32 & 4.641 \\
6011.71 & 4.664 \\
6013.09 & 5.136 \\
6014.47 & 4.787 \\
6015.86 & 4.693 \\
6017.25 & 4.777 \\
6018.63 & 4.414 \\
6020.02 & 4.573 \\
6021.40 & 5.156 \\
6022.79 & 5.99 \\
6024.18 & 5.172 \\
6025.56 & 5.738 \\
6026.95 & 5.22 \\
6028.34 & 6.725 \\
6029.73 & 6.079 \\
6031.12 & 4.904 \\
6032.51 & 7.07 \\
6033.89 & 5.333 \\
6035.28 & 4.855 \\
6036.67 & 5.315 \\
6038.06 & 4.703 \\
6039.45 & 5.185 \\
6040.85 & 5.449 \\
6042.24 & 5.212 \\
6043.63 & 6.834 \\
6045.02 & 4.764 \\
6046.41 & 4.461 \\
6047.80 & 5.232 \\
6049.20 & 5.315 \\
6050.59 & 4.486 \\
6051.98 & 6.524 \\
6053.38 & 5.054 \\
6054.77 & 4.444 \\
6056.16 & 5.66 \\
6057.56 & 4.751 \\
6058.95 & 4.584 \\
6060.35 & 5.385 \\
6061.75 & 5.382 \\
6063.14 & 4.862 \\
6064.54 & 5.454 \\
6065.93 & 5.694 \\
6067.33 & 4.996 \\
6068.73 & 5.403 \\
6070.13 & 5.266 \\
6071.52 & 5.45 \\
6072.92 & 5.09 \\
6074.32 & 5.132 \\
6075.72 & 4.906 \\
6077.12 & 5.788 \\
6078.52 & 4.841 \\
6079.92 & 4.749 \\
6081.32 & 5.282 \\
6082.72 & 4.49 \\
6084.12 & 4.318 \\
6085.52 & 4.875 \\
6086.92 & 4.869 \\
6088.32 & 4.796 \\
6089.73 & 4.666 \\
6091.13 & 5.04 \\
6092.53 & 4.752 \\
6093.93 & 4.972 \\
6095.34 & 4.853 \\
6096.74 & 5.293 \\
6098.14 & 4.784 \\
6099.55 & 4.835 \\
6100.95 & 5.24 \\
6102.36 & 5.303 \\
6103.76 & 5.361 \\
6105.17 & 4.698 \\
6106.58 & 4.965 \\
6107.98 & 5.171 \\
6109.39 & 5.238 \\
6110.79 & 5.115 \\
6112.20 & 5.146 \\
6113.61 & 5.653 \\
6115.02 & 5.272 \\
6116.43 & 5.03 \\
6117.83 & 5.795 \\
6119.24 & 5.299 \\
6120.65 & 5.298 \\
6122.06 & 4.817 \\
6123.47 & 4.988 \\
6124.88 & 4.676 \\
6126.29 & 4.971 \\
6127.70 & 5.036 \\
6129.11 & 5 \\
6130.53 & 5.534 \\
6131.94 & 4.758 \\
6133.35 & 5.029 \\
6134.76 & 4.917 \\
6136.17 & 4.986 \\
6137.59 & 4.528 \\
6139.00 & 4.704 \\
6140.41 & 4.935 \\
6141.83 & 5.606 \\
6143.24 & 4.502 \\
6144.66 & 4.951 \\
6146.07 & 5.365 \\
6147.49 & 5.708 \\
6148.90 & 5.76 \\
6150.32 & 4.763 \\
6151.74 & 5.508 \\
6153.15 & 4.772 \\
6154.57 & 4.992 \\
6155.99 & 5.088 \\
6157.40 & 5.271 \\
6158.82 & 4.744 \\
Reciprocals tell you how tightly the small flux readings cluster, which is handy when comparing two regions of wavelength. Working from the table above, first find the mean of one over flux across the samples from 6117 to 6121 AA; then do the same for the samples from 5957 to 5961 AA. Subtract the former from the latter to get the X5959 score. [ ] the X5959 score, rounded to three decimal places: 0.018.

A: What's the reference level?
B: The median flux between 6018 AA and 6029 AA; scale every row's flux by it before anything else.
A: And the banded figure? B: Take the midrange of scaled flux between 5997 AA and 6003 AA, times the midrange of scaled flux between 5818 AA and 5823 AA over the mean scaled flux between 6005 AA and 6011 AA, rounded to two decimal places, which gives 1.06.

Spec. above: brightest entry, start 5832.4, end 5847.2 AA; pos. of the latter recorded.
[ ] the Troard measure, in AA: 5833.08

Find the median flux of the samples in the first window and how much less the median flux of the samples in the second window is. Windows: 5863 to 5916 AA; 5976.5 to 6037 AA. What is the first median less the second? -0.41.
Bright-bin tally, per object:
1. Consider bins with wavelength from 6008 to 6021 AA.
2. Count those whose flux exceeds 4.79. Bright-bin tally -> 2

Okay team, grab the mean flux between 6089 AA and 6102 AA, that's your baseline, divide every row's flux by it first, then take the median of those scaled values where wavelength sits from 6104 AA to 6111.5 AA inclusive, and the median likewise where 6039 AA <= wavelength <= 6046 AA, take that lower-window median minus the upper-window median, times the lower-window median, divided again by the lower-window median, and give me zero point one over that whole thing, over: 5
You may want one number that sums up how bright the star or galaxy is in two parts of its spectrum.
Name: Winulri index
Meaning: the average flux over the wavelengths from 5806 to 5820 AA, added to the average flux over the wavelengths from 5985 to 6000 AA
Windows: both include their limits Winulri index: 10.3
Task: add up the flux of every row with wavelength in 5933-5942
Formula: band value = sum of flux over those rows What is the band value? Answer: 34.6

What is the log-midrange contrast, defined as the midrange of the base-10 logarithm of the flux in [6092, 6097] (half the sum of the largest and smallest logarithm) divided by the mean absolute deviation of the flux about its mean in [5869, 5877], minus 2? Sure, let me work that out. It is 1.8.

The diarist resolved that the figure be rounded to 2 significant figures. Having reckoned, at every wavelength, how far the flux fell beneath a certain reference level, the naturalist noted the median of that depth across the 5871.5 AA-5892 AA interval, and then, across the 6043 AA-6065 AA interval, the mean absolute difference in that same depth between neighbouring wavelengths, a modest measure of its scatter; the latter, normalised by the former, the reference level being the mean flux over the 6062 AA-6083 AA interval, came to 1.5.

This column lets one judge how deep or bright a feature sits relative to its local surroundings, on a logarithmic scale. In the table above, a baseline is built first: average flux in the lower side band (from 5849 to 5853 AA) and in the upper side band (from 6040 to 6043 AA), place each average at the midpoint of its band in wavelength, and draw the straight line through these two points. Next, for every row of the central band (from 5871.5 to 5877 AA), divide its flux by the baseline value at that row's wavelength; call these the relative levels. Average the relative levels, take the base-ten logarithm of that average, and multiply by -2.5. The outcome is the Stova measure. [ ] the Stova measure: 0.10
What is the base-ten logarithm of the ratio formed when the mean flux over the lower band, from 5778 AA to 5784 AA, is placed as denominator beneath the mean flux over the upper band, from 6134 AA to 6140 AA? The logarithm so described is 0.005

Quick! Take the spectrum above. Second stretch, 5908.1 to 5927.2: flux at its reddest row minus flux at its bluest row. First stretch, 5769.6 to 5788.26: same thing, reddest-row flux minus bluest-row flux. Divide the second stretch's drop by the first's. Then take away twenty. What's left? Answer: -20.25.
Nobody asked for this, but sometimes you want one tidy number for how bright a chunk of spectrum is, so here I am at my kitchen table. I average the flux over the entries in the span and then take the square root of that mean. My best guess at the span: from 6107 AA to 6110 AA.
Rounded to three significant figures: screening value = 2.28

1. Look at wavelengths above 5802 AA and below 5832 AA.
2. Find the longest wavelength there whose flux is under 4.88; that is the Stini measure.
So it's 5827.71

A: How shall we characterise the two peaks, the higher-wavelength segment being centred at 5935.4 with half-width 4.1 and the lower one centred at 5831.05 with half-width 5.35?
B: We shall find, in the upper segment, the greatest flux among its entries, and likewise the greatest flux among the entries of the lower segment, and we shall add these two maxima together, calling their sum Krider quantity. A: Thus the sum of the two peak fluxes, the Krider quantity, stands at 11.5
